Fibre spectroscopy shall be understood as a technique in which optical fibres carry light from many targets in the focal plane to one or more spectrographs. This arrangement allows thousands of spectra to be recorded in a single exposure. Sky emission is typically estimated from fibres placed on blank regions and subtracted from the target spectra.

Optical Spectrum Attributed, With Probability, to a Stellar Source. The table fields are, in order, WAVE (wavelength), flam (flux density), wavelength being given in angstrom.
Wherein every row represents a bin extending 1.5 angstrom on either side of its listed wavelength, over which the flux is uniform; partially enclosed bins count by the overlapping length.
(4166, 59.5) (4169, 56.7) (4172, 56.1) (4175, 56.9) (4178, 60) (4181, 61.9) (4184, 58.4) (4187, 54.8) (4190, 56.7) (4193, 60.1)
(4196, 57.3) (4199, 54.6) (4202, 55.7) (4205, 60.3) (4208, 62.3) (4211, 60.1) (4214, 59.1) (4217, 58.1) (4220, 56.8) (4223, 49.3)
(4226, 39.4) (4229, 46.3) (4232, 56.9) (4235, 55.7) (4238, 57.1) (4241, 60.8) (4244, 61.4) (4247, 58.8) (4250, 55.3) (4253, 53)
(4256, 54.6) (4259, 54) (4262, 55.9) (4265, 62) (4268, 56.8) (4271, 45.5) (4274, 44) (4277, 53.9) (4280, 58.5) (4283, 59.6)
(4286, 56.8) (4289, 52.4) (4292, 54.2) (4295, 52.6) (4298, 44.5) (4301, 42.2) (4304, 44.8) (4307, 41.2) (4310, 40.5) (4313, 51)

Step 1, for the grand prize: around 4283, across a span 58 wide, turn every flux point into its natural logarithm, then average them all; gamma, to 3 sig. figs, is 3.93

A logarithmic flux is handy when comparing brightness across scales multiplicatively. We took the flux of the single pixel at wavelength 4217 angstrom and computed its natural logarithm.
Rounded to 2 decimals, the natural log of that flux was 4.06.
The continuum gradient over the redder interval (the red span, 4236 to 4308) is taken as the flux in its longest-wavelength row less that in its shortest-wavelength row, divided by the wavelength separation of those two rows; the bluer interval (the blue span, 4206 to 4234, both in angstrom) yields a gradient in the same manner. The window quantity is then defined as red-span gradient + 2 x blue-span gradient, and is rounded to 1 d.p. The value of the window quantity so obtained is -0.7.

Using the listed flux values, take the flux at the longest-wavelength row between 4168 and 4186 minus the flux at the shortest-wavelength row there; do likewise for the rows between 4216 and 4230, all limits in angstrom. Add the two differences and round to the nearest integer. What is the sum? -10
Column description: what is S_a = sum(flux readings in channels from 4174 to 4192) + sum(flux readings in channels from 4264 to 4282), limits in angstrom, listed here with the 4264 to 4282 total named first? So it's 669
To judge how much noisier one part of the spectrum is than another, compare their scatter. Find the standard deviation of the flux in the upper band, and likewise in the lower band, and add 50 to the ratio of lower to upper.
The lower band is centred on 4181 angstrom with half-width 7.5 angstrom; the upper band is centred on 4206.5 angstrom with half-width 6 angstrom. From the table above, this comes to 51.0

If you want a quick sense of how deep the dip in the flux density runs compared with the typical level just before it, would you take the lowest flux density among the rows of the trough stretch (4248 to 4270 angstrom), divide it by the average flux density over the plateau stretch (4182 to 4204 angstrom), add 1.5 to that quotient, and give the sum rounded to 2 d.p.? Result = 2.43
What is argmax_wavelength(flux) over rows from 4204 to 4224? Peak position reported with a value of 4208 angstrom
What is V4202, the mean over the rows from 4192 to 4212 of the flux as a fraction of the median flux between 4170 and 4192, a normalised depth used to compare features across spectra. 1.03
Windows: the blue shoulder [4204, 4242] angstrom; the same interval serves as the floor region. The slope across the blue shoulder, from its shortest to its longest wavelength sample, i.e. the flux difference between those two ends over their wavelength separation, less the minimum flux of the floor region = -39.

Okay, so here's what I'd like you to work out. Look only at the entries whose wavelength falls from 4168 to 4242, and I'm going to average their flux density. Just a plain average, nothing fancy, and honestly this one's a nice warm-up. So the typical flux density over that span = 56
